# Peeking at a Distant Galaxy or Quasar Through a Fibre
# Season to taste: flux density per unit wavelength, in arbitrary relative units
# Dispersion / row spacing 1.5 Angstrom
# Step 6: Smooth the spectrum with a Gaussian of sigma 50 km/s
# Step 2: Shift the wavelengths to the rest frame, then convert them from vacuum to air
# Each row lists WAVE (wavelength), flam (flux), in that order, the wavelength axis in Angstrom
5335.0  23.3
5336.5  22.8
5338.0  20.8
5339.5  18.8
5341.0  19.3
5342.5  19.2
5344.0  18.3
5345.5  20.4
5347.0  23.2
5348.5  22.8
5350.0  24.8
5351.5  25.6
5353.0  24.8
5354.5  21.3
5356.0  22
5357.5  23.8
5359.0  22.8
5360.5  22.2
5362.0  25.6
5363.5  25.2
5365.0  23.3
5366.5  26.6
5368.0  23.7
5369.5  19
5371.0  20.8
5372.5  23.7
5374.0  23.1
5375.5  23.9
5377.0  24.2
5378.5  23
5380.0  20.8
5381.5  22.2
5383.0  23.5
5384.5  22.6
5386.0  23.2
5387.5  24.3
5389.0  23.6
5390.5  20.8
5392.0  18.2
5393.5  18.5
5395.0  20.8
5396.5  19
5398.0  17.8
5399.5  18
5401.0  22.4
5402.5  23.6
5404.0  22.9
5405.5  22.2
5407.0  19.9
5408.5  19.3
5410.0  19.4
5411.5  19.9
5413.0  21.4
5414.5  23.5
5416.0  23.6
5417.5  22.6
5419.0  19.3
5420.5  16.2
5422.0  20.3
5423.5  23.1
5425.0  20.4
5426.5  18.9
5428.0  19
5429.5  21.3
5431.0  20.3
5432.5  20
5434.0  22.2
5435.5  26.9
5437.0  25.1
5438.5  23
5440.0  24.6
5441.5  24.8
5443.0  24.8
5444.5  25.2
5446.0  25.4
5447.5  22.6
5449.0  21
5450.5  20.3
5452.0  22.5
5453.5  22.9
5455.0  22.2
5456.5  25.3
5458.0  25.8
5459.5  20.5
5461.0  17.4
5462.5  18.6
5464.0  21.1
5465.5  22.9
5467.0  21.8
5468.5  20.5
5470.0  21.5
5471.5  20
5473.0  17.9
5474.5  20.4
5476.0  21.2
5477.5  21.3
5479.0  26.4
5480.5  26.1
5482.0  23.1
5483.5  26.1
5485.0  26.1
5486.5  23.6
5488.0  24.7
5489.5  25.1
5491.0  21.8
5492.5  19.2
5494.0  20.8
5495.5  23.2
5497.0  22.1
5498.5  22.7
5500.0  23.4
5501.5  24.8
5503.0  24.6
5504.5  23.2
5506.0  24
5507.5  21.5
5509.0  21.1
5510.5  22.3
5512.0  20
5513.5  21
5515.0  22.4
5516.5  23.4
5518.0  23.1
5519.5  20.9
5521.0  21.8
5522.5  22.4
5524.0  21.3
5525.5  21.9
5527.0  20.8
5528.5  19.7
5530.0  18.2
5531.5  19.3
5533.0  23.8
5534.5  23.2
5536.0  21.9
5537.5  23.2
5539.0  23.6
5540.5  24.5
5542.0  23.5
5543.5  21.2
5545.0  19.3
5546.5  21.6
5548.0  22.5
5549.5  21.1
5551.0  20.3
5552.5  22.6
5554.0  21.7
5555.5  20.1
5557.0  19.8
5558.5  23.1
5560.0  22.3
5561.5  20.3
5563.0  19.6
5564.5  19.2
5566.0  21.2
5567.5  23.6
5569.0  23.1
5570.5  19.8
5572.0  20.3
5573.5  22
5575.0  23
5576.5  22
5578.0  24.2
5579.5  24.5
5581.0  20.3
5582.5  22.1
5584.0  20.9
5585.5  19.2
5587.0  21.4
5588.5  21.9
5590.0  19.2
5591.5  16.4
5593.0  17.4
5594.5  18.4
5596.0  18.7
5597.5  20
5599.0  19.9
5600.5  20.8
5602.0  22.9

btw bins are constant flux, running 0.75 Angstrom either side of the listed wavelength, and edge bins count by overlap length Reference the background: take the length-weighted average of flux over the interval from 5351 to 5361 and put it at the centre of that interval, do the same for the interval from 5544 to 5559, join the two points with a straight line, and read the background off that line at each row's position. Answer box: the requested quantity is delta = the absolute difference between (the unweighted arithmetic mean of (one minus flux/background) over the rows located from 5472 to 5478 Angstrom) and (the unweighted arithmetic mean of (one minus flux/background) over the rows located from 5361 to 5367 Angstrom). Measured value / 0.170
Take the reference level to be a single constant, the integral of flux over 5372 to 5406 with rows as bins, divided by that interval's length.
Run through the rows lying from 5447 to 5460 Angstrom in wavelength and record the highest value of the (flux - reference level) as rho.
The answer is 4.0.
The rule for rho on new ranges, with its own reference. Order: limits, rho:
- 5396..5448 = 5.1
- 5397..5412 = 1.8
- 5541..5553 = 1.7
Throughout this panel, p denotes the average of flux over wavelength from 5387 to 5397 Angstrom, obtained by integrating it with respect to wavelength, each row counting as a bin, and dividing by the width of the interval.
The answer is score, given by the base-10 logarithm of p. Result 1.32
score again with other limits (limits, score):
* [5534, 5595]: 1.33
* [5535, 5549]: 1.35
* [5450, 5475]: 1.33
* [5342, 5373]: 1.36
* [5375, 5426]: 1.33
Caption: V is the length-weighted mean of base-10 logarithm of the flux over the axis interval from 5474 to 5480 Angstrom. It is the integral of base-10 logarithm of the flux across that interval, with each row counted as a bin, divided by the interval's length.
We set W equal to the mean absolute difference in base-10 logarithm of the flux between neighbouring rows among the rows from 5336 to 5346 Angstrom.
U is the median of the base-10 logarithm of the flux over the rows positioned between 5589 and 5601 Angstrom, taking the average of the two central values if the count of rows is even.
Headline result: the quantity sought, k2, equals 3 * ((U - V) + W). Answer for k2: -0.14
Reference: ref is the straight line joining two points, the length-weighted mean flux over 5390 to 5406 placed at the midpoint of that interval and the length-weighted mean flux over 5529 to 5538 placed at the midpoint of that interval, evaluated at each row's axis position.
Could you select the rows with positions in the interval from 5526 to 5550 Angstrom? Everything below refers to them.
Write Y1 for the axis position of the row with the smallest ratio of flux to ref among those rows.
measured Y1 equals 5530.0 Angstrom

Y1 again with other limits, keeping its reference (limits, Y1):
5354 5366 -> 5354.5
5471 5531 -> 5530.0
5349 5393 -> 5392.0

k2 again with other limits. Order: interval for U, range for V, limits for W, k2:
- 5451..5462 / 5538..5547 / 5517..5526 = 0.08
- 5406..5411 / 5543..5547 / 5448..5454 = -0.01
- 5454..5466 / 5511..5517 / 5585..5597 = 0.10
